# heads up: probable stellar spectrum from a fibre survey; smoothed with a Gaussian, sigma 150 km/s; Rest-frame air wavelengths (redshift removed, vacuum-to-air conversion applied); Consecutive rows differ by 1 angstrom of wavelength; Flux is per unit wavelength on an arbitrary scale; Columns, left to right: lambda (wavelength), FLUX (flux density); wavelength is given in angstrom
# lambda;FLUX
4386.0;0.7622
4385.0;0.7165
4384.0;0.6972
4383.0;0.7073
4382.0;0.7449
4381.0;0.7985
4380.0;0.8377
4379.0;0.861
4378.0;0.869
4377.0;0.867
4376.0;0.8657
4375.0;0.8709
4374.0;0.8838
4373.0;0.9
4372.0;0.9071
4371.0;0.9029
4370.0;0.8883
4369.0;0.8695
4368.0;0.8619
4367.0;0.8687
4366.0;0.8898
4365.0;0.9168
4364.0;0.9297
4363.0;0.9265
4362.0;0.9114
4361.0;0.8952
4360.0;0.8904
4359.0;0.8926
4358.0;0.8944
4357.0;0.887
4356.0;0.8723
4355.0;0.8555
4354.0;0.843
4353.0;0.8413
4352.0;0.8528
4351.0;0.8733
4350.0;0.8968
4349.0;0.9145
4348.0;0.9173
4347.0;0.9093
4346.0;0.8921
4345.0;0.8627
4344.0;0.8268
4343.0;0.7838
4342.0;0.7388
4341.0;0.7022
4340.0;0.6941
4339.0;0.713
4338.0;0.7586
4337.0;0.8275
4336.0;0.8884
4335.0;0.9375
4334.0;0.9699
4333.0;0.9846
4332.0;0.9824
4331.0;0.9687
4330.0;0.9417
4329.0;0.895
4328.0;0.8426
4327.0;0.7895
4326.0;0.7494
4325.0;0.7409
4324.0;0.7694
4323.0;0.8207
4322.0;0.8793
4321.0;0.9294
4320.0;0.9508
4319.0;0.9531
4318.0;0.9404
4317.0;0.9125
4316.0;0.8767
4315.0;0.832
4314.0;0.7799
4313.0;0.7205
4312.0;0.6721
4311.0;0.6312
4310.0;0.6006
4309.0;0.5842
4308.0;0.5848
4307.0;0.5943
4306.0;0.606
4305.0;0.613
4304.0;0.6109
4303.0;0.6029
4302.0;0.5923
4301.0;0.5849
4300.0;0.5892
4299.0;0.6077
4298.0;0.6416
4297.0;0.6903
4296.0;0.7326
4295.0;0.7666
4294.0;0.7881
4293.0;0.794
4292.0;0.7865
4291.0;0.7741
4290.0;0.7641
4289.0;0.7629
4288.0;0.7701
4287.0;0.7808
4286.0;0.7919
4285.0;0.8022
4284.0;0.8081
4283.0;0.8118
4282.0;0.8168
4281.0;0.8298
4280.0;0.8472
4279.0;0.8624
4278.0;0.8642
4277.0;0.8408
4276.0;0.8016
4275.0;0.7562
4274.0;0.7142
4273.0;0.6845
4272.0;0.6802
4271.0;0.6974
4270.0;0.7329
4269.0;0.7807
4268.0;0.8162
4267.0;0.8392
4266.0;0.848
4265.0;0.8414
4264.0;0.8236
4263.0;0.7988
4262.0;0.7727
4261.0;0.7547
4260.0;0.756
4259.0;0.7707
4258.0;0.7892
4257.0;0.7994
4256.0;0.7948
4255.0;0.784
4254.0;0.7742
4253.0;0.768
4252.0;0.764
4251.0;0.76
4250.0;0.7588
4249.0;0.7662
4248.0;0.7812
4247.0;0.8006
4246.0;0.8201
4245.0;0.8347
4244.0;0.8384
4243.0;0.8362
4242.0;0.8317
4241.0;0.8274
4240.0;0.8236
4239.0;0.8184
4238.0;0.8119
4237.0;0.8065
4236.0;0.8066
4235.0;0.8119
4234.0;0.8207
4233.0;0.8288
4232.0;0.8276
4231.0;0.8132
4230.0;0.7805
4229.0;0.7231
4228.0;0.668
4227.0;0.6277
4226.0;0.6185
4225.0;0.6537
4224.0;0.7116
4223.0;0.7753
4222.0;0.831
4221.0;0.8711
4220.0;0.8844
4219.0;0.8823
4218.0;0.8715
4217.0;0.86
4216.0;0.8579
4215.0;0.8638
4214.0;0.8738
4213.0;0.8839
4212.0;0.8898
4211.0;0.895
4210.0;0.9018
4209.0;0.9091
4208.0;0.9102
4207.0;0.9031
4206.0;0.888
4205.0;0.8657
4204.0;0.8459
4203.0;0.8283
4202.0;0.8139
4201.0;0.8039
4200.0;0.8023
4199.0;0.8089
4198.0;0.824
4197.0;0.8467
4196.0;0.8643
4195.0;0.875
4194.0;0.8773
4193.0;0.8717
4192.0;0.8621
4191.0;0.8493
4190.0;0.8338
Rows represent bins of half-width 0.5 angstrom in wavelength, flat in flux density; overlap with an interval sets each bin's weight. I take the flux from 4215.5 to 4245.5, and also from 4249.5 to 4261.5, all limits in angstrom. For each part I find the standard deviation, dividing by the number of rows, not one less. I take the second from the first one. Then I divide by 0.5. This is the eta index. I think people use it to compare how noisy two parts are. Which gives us 0.12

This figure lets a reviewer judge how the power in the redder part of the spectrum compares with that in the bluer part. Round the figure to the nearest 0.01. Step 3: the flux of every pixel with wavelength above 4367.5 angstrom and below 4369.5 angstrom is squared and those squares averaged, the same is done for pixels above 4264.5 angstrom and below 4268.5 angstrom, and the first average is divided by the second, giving 1.07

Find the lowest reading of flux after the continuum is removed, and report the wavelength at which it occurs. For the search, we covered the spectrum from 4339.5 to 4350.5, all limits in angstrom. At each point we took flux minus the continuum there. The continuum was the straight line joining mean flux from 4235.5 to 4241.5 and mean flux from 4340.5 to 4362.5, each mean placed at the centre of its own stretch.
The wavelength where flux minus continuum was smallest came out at 4340.0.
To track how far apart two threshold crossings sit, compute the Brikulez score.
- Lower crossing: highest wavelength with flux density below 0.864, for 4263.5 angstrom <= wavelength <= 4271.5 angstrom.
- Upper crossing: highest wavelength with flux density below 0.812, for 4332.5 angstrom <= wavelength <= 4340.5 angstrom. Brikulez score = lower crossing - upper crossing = -69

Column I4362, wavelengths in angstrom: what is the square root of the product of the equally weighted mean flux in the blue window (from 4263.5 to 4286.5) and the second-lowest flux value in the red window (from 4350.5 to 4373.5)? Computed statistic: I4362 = 0.82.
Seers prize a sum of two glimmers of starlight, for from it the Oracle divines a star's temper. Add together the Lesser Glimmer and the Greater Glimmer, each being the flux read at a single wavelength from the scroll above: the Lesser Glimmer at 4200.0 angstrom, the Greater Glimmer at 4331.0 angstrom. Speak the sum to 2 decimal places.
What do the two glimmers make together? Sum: 1.77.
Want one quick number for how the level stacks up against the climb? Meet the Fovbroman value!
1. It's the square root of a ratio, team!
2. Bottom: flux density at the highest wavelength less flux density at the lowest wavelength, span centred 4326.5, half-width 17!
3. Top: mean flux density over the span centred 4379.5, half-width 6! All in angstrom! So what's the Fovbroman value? 2.1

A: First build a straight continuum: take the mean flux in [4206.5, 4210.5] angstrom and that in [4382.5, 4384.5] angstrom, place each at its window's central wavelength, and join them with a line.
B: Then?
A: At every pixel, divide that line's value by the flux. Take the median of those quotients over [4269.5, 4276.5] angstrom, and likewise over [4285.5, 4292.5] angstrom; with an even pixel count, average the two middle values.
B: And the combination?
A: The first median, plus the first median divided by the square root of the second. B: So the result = 2.30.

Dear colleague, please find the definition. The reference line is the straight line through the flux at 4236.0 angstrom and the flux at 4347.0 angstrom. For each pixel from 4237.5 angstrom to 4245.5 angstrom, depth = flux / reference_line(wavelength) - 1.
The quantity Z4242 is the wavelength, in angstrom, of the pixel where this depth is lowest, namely 4238.0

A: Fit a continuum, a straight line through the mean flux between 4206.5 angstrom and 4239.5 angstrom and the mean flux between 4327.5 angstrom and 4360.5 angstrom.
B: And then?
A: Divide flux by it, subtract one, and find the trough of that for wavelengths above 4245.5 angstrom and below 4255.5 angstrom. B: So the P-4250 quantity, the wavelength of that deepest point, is 4250.0 angstrom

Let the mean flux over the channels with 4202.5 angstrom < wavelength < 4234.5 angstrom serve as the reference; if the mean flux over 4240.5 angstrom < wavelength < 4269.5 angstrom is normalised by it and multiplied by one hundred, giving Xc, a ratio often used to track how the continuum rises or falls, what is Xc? 97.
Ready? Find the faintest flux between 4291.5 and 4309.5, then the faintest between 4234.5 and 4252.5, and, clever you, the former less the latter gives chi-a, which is -0.17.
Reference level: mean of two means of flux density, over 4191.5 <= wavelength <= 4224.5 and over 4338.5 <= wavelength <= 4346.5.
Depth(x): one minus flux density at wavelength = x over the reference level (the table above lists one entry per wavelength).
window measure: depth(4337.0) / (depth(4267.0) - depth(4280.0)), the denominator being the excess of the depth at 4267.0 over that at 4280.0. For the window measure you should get -1.4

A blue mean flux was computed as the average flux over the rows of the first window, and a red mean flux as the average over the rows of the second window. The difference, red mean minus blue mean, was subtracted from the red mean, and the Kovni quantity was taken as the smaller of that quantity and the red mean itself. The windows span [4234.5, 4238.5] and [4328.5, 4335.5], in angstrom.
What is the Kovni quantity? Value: 0.81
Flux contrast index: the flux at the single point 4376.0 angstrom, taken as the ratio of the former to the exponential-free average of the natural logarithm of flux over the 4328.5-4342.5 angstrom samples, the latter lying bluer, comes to -5.3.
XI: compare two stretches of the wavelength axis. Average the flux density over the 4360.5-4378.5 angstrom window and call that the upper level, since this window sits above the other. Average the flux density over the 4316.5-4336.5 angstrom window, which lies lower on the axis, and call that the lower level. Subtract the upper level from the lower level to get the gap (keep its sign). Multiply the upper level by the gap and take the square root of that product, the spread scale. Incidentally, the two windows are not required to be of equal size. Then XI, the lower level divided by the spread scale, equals 20.8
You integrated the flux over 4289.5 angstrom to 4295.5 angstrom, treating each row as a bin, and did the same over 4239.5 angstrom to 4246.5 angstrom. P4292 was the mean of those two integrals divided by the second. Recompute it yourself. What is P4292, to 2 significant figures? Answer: 0.90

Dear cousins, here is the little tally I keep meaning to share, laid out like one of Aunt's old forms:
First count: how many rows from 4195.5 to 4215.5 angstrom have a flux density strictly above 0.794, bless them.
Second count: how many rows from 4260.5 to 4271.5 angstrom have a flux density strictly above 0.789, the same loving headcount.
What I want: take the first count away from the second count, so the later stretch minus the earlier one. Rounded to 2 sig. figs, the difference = -14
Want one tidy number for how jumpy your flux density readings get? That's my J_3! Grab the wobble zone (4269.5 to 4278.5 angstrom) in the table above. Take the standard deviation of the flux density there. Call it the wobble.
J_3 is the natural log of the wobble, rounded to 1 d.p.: -2.7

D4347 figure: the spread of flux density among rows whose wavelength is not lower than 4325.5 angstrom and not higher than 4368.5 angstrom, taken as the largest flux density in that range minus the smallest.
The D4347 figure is 0.29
